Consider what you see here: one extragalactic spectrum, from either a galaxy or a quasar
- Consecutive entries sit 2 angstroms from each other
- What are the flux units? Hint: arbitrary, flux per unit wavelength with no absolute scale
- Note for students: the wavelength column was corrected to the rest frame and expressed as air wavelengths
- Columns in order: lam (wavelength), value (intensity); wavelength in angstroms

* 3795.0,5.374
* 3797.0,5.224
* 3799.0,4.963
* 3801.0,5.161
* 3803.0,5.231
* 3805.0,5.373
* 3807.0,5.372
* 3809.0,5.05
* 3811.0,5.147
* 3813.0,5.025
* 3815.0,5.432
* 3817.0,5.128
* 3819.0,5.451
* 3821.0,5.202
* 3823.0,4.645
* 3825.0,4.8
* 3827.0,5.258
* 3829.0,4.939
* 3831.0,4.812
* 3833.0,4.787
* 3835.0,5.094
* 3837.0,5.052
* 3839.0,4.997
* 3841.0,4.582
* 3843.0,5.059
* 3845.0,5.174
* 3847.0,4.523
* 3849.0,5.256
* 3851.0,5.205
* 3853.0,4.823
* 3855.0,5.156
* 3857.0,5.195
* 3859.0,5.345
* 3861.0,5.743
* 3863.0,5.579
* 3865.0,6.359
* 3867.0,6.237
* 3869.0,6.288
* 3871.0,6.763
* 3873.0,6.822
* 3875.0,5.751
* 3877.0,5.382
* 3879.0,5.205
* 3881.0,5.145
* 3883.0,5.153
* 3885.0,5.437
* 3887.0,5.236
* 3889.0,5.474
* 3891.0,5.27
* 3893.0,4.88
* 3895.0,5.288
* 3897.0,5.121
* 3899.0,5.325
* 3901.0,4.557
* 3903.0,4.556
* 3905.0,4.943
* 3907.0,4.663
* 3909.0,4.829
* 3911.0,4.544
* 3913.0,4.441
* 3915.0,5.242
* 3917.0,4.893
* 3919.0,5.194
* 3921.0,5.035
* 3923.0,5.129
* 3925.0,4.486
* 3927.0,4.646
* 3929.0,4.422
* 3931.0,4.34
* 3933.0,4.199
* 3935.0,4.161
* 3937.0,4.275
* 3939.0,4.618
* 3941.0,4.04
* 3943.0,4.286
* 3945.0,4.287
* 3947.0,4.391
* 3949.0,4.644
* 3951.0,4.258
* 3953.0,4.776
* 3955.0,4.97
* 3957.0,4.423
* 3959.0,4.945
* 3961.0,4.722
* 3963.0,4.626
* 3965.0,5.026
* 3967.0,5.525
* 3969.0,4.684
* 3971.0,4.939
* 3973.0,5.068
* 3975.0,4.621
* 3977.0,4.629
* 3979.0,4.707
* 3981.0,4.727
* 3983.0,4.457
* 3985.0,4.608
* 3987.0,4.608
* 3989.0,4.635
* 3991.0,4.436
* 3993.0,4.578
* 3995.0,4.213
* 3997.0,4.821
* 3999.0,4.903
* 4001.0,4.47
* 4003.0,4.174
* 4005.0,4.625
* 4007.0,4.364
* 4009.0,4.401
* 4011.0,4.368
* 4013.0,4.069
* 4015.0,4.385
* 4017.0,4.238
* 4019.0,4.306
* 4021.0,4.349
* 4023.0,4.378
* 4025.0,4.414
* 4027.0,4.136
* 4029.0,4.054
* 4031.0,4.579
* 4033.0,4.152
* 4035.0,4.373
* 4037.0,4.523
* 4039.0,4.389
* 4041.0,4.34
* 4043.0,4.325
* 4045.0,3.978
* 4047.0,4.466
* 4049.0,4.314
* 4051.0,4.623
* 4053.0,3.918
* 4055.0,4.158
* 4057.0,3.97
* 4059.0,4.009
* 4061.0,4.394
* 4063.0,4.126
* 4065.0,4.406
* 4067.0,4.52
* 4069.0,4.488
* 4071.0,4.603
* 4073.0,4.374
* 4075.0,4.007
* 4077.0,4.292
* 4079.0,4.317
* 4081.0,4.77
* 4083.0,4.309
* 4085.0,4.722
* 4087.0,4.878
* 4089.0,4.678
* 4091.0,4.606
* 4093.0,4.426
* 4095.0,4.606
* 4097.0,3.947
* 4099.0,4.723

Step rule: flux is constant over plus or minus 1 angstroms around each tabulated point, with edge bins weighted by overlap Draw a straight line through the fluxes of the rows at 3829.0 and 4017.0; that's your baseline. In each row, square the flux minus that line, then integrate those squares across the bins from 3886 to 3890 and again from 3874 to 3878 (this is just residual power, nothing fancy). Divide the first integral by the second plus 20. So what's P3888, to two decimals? 0.07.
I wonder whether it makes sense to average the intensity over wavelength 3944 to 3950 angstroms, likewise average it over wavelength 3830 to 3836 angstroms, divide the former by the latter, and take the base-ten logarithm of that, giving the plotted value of -0.043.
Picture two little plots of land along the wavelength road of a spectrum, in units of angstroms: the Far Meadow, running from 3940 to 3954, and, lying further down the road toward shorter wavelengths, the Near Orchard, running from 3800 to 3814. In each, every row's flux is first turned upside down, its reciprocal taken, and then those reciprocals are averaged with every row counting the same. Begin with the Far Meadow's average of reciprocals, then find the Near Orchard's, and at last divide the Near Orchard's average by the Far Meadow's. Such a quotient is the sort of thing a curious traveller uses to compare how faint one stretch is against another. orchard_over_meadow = 0.84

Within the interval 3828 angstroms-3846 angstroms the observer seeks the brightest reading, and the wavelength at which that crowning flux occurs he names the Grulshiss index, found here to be 3845.0 angstroms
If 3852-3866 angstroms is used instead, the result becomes 3865.0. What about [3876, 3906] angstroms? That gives 3889.0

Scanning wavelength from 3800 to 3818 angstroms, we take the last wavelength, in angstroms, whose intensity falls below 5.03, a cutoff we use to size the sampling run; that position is 3813.0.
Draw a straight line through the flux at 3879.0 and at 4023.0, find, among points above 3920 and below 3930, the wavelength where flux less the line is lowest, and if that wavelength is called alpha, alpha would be 3929.0 angstroms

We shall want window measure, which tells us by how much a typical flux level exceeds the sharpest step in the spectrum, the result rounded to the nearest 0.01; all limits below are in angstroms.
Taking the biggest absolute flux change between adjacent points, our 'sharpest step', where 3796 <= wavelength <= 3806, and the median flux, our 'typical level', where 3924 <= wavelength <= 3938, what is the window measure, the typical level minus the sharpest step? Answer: 4.08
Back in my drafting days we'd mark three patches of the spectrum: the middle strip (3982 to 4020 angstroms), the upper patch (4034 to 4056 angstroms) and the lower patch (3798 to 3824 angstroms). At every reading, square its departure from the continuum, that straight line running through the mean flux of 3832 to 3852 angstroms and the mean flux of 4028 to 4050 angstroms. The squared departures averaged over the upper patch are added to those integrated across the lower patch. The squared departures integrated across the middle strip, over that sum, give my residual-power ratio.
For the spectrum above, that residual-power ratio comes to 1.0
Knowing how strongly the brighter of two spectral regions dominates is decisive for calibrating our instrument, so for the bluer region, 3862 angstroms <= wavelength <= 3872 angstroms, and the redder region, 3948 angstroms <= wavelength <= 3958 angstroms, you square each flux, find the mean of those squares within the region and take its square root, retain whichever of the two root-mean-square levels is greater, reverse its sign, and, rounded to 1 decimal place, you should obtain -6.3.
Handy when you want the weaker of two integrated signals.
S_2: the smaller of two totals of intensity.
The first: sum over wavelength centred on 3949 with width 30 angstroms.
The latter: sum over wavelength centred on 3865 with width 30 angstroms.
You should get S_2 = 67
